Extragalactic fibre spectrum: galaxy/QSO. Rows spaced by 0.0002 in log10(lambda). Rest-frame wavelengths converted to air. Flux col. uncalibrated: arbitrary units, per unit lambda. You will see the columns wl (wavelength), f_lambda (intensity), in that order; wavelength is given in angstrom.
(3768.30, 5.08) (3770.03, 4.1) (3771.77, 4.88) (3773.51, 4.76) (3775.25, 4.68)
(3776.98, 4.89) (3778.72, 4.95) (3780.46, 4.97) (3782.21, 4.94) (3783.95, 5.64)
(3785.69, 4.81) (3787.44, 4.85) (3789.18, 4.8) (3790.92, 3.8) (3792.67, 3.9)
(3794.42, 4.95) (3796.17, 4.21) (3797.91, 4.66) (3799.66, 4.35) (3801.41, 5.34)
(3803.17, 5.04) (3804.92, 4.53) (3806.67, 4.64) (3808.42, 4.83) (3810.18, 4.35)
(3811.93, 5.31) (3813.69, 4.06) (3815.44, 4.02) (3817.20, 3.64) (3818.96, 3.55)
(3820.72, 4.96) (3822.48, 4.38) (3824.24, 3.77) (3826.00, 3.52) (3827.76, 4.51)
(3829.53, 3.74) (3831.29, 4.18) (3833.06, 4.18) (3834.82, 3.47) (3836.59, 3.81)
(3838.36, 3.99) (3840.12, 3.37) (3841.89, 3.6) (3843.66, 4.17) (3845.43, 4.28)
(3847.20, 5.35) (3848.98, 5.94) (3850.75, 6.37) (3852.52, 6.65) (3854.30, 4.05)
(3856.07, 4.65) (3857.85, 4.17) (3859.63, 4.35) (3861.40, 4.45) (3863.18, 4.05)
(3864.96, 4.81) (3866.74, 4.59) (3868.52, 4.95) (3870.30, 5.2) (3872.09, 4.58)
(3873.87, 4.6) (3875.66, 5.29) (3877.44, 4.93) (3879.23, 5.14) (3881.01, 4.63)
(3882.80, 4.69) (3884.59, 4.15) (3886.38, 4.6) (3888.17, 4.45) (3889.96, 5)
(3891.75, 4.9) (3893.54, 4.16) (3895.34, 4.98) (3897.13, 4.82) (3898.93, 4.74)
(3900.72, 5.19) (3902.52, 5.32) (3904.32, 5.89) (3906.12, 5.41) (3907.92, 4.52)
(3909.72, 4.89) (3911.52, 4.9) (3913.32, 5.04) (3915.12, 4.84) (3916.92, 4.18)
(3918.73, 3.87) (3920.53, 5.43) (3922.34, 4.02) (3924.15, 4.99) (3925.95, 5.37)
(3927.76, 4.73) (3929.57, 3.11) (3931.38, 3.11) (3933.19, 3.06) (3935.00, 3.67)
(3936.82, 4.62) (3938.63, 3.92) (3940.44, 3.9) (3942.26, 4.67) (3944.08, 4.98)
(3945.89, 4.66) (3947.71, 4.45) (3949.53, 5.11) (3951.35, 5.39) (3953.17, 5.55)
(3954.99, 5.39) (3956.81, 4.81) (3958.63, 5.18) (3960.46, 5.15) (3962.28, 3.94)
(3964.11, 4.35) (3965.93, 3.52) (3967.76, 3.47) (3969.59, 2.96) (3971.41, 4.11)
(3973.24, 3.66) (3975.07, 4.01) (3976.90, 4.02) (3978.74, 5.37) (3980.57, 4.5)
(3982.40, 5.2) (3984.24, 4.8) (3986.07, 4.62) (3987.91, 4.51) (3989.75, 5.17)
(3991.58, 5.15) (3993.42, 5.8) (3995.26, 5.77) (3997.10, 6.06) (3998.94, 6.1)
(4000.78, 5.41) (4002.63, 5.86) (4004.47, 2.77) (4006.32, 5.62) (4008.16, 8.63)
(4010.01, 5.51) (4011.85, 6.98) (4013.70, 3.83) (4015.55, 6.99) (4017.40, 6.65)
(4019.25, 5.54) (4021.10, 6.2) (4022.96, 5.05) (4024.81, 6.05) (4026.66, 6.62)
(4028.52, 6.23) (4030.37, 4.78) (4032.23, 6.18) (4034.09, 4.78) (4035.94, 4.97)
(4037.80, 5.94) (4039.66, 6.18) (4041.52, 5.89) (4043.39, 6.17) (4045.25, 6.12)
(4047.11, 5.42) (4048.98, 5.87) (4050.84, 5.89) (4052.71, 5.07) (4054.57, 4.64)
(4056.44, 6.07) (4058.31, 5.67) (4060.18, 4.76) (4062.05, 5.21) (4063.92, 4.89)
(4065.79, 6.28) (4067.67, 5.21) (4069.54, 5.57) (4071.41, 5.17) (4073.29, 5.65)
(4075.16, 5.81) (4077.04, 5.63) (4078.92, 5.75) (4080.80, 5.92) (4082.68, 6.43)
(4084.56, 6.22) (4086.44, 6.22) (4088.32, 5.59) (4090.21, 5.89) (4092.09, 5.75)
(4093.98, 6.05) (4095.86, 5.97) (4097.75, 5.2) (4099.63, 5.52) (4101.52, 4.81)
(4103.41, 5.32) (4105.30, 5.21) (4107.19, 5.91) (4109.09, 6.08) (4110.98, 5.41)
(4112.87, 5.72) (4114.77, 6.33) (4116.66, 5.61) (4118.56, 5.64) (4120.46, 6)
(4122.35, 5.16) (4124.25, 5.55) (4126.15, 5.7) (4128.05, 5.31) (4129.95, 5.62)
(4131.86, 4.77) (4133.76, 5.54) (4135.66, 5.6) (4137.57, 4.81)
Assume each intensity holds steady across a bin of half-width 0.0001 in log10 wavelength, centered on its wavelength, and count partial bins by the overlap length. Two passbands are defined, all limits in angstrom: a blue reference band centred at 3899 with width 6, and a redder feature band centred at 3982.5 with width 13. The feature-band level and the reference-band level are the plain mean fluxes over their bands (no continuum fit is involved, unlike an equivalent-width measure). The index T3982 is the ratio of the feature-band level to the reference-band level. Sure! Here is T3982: 1.0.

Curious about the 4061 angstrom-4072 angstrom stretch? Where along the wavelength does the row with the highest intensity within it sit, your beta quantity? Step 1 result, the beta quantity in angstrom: 4065.79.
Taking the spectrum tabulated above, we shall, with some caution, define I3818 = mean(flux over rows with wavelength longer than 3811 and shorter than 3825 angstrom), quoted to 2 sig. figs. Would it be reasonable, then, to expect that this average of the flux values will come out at 4.2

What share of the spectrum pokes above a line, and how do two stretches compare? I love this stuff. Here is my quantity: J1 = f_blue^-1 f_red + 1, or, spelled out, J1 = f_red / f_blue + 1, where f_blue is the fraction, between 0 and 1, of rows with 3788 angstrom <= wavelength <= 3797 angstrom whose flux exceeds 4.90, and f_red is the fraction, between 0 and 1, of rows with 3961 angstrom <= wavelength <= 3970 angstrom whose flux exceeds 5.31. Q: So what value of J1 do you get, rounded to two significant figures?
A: 1.0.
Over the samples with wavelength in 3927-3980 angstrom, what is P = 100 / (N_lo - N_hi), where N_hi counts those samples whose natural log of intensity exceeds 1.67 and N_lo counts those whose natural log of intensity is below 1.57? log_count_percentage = 6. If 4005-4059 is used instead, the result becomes -6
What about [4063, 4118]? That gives -4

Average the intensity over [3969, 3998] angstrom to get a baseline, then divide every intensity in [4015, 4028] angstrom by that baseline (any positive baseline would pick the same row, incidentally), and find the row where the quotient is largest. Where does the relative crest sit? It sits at 4015.55 angstrom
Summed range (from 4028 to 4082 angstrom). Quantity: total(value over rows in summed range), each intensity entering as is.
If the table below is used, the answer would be 162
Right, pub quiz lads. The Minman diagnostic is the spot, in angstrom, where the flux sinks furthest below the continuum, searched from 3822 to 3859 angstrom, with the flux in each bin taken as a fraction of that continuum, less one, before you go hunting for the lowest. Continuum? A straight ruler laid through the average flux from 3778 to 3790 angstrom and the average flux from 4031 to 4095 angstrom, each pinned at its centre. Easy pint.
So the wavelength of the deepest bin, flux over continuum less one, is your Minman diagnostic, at 3840.12 angstrom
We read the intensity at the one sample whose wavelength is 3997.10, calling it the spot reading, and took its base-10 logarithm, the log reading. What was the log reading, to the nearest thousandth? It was 0.782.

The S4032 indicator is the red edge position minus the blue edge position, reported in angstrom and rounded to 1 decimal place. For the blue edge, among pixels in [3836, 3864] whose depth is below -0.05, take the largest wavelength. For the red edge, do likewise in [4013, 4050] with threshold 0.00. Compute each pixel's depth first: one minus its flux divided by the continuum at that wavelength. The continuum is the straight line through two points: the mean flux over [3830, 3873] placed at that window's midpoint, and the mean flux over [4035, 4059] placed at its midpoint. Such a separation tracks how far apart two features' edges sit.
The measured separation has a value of 196.5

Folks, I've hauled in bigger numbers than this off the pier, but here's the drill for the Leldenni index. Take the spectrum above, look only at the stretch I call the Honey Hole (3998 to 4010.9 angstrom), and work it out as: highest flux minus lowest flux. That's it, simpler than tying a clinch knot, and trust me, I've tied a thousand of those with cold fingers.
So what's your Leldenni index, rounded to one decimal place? 5.9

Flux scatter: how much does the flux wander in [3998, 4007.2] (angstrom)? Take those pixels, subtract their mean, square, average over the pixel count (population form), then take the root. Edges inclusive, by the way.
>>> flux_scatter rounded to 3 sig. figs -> 1.21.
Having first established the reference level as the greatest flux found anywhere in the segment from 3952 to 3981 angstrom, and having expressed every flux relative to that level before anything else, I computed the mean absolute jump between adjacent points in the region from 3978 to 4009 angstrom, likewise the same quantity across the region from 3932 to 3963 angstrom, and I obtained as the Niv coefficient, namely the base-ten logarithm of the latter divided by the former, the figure -0.28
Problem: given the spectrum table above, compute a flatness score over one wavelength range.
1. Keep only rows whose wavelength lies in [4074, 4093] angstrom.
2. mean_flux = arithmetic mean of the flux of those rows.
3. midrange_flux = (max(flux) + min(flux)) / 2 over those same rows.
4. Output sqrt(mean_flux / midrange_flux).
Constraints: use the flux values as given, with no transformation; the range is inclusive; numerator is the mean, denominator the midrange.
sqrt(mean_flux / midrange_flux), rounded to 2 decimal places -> 0.99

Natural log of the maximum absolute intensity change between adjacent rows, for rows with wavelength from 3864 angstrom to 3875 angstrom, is -0.5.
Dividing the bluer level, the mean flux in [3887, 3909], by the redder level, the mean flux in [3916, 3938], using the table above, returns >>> 1.18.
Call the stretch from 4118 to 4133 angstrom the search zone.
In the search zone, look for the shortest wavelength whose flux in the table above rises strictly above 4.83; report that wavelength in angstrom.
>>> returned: 4118.56 angstrom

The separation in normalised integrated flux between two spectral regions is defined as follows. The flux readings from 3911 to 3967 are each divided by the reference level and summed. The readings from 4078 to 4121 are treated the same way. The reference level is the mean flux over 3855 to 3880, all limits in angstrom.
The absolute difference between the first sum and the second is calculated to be 1.6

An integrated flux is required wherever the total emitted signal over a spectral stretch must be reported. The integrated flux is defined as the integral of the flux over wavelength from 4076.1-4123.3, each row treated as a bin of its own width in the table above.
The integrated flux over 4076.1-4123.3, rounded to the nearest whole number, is 271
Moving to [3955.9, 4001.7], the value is 216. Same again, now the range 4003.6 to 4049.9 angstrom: 269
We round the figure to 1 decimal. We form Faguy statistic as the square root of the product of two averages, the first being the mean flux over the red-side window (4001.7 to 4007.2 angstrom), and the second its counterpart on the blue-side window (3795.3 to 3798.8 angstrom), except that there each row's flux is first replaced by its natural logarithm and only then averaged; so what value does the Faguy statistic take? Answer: 2.7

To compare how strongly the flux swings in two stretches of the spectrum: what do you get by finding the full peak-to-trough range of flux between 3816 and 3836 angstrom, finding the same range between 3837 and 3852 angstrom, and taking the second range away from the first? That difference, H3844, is -1.5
